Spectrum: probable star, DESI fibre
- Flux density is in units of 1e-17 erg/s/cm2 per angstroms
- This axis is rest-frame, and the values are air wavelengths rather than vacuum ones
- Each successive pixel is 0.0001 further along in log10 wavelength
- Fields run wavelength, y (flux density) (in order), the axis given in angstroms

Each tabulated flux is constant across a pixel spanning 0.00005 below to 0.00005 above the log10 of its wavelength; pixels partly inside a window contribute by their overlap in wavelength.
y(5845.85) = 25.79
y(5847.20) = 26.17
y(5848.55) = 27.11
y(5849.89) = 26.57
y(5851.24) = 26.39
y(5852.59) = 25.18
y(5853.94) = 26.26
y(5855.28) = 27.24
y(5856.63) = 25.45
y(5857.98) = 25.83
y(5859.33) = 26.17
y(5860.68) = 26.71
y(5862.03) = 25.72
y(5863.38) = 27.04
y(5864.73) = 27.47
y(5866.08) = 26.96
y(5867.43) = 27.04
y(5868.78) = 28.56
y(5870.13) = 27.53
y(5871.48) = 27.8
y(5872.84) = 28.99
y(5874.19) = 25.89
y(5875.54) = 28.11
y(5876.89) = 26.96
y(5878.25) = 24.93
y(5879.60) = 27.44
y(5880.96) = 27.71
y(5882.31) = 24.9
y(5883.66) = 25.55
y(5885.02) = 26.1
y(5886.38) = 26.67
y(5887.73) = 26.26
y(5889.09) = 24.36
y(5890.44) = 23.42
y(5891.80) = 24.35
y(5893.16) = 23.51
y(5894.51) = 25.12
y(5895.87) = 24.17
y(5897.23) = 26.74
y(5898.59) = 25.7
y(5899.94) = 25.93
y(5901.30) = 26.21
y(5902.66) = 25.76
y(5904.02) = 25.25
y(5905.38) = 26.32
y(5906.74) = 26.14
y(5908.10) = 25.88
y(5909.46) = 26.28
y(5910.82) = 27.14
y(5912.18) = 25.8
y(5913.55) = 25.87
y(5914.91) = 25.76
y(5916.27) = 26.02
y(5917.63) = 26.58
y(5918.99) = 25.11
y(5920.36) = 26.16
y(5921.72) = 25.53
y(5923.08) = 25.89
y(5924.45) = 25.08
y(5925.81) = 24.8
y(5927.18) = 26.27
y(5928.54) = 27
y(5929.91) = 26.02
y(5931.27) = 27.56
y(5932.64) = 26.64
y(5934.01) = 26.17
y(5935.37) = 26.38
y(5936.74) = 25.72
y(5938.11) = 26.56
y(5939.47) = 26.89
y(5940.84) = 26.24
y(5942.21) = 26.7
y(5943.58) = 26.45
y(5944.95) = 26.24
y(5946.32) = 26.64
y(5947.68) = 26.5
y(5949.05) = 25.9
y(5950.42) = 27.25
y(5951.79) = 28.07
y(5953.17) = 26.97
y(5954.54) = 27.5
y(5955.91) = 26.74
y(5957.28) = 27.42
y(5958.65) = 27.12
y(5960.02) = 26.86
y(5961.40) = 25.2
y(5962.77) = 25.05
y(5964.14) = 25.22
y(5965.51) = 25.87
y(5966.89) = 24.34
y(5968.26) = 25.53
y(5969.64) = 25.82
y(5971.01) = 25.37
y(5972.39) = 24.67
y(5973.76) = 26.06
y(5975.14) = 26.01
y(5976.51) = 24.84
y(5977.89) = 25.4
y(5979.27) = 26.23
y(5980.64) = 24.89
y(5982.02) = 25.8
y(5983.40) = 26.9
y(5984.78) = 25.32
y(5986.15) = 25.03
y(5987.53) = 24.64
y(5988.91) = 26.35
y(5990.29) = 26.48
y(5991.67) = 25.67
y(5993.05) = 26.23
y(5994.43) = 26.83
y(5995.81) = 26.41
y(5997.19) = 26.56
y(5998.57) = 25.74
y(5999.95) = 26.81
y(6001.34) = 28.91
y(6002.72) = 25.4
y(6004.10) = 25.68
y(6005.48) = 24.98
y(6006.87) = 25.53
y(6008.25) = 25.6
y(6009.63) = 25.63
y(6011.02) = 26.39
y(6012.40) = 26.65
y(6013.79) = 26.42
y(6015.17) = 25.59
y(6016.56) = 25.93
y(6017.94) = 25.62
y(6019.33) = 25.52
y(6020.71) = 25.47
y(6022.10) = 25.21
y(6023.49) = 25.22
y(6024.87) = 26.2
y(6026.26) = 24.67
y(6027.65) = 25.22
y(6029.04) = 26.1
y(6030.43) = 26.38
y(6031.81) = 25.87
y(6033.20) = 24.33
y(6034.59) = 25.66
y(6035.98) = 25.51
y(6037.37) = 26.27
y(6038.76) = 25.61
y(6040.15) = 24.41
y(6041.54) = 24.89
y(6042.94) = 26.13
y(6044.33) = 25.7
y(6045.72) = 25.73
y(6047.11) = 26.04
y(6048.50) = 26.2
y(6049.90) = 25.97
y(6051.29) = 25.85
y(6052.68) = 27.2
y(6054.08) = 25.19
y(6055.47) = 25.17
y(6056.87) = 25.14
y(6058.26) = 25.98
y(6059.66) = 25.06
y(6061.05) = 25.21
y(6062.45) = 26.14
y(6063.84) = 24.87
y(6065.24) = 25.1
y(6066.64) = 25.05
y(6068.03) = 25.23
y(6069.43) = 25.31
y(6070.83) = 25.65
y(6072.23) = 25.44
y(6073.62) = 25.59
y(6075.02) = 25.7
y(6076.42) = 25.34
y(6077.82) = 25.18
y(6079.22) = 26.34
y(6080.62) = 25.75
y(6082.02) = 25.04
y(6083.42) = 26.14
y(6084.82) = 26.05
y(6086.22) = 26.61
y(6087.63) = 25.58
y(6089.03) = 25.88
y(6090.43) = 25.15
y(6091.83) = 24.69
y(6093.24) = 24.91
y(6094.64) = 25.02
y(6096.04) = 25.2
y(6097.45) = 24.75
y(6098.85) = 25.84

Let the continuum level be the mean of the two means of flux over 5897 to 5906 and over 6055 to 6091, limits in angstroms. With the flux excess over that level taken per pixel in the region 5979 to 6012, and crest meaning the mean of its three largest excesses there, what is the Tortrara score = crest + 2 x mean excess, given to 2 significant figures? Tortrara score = 2.3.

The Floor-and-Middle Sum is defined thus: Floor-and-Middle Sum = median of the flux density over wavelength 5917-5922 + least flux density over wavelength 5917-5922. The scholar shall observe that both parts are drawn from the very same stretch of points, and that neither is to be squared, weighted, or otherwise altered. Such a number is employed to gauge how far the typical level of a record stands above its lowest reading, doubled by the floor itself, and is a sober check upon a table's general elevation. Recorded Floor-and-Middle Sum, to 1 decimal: 51.0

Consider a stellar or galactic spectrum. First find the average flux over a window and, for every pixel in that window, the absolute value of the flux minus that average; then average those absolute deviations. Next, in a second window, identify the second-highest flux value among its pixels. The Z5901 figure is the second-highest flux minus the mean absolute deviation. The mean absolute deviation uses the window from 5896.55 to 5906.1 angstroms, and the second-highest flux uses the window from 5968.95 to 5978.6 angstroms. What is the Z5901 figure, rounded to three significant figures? 25.6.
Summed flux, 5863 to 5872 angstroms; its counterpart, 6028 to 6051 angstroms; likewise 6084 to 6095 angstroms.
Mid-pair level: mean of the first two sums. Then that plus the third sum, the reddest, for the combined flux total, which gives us 505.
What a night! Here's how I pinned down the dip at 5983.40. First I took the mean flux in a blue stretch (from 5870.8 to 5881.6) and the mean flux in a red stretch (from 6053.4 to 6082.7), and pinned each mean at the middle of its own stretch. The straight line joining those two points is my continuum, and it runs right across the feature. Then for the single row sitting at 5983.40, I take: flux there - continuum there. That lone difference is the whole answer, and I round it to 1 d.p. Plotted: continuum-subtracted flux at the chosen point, 0.7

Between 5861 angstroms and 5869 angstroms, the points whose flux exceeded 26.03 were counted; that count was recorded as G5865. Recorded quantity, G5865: 5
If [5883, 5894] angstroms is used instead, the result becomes 3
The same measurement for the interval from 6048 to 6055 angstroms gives 2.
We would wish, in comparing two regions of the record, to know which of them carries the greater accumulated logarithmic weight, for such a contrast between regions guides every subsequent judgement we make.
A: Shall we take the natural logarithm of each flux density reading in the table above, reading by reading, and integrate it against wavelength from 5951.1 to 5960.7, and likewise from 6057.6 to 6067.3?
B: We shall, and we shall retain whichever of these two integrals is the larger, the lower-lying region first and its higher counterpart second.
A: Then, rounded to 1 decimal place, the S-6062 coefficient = 31.7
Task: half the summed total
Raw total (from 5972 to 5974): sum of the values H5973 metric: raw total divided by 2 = 25.4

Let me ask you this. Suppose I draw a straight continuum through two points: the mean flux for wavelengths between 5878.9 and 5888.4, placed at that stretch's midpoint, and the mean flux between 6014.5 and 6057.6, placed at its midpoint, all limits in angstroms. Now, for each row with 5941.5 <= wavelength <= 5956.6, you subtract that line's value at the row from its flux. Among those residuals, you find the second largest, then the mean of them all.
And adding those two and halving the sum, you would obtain 1.1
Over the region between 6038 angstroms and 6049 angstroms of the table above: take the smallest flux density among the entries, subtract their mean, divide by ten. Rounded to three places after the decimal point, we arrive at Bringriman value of -0.118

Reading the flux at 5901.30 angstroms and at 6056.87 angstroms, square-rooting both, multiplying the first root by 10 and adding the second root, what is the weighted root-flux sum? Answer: 56.2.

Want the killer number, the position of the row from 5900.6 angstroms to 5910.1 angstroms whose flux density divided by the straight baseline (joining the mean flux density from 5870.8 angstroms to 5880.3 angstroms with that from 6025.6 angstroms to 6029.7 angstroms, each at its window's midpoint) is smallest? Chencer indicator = 5904.02 angstroms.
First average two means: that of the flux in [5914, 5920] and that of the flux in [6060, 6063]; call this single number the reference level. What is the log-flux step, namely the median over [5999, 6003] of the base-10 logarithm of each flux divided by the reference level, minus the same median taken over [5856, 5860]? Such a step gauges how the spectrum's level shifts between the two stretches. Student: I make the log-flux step 0.02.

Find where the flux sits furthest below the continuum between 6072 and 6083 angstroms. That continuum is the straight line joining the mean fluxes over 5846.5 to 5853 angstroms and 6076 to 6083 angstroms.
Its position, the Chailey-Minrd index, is 6082.02 angstroms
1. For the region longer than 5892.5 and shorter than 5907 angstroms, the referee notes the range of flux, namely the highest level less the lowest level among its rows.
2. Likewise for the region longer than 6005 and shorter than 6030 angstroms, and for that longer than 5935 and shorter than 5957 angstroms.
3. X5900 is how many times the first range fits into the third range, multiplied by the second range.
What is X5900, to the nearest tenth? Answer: 1.4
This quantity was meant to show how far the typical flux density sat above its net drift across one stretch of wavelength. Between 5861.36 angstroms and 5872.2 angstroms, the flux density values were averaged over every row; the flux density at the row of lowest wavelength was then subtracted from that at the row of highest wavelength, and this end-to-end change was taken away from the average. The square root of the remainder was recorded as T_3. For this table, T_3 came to 5.02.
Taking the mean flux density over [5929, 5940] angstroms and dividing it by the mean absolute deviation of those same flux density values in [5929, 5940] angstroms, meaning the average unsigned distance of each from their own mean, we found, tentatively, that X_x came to 63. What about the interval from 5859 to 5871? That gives 48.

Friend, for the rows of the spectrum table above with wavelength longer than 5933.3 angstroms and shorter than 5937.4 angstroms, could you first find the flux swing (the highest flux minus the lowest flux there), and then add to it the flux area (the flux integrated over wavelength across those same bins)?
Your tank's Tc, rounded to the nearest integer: 108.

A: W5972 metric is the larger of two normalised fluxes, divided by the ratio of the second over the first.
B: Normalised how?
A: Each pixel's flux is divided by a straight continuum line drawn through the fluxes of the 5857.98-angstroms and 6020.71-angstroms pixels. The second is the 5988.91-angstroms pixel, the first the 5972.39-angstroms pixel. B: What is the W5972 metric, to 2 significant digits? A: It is 0.96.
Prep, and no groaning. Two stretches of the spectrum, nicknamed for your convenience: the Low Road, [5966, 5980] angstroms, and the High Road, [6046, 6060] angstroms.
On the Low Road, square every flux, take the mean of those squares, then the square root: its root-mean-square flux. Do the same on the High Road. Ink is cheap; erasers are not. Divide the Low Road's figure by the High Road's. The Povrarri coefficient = 0.99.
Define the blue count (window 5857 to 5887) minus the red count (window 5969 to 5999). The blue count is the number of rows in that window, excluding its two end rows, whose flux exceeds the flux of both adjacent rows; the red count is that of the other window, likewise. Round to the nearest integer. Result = 0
